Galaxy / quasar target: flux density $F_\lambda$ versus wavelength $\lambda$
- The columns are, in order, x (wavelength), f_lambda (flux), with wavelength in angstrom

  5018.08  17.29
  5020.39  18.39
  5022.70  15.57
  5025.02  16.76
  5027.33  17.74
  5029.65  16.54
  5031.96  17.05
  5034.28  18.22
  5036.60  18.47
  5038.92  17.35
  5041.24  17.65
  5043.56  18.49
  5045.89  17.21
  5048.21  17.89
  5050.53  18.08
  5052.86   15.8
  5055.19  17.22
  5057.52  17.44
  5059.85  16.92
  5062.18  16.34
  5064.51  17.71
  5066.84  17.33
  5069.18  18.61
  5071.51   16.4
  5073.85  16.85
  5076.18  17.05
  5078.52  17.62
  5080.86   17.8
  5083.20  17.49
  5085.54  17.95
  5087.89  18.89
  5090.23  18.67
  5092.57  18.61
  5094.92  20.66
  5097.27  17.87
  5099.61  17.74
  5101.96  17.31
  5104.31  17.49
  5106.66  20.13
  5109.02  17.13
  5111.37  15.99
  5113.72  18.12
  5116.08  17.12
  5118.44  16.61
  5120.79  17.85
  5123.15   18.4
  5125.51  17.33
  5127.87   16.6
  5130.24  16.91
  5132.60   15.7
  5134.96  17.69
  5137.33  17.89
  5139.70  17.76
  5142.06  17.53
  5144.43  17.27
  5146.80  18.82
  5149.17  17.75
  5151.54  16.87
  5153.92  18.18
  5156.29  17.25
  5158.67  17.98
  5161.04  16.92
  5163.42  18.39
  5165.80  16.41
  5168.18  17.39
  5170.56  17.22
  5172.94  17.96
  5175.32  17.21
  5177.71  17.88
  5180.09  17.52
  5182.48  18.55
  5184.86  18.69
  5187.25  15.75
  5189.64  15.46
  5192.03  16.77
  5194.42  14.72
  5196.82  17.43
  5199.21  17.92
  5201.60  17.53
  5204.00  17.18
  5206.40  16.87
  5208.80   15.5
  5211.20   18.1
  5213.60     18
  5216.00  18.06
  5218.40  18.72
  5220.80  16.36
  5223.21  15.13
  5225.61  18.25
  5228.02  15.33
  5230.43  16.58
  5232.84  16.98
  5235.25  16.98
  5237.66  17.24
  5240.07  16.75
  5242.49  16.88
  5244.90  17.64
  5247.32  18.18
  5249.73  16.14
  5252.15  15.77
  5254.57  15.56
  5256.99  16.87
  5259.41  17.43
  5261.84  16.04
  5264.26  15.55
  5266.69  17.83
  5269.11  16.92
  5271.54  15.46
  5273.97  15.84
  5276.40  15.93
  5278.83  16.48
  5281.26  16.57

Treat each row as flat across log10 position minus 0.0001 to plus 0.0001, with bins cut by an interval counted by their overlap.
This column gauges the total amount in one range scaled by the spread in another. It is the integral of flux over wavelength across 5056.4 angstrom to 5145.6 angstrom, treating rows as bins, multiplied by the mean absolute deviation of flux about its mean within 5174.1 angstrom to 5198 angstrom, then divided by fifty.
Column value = 33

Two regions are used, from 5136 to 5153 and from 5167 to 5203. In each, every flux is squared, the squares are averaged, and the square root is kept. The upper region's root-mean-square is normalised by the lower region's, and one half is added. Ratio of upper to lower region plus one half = 1.47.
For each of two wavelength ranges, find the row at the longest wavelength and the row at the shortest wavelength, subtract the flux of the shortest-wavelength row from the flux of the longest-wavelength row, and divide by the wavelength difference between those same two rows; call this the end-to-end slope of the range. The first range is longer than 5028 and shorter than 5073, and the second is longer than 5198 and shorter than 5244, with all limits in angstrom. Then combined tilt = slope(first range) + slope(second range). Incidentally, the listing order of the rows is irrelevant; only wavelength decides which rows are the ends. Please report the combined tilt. -0.027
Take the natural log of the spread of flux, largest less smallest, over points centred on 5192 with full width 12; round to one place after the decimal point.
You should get 1.0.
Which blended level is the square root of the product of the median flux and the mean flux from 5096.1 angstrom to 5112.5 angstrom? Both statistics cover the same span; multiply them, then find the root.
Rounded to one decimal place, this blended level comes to 17.6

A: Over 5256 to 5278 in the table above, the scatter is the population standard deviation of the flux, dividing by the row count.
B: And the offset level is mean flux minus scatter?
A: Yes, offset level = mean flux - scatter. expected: 15.6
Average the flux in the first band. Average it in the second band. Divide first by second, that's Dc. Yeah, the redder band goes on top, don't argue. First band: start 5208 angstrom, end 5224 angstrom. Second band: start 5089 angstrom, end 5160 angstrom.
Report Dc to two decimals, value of 0.97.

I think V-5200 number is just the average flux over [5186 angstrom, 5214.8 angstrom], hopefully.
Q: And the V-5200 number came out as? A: 16.77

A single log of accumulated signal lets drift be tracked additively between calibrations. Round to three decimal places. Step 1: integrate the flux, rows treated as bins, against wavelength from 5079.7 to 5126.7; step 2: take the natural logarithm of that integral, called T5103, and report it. 6.738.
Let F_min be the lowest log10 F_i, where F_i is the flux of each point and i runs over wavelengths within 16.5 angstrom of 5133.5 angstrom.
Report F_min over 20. 0.0598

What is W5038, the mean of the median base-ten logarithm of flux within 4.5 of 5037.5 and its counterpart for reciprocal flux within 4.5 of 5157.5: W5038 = 0.655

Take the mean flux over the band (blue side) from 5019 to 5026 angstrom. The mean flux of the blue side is 16.9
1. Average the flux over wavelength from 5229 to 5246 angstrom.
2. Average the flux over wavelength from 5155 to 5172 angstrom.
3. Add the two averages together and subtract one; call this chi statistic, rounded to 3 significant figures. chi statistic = 33.4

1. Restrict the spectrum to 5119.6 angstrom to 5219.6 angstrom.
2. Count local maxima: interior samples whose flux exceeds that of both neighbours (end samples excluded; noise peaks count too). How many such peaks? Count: 14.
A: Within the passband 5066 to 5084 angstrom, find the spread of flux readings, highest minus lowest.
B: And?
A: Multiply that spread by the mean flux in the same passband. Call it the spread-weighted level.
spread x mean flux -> 38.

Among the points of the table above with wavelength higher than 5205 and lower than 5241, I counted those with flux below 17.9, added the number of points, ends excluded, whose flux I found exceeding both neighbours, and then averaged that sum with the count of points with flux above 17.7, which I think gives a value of 9.5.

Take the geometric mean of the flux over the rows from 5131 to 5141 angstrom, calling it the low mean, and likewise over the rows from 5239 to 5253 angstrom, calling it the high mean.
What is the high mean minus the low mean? -0.36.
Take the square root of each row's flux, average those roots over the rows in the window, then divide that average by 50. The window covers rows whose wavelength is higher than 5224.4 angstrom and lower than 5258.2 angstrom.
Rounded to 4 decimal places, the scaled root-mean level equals 0.0819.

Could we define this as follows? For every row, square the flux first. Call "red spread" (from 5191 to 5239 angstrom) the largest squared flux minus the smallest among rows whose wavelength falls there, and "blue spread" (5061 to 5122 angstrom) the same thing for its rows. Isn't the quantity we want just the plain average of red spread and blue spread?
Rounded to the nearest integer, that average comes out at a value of 152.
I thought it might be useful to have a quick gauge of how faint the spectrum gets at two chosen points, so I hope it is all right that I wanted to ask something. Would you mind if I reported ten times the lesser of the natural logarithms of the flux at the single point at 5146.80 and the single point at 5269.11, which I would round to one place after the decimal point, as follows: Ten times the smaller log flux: 28.3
